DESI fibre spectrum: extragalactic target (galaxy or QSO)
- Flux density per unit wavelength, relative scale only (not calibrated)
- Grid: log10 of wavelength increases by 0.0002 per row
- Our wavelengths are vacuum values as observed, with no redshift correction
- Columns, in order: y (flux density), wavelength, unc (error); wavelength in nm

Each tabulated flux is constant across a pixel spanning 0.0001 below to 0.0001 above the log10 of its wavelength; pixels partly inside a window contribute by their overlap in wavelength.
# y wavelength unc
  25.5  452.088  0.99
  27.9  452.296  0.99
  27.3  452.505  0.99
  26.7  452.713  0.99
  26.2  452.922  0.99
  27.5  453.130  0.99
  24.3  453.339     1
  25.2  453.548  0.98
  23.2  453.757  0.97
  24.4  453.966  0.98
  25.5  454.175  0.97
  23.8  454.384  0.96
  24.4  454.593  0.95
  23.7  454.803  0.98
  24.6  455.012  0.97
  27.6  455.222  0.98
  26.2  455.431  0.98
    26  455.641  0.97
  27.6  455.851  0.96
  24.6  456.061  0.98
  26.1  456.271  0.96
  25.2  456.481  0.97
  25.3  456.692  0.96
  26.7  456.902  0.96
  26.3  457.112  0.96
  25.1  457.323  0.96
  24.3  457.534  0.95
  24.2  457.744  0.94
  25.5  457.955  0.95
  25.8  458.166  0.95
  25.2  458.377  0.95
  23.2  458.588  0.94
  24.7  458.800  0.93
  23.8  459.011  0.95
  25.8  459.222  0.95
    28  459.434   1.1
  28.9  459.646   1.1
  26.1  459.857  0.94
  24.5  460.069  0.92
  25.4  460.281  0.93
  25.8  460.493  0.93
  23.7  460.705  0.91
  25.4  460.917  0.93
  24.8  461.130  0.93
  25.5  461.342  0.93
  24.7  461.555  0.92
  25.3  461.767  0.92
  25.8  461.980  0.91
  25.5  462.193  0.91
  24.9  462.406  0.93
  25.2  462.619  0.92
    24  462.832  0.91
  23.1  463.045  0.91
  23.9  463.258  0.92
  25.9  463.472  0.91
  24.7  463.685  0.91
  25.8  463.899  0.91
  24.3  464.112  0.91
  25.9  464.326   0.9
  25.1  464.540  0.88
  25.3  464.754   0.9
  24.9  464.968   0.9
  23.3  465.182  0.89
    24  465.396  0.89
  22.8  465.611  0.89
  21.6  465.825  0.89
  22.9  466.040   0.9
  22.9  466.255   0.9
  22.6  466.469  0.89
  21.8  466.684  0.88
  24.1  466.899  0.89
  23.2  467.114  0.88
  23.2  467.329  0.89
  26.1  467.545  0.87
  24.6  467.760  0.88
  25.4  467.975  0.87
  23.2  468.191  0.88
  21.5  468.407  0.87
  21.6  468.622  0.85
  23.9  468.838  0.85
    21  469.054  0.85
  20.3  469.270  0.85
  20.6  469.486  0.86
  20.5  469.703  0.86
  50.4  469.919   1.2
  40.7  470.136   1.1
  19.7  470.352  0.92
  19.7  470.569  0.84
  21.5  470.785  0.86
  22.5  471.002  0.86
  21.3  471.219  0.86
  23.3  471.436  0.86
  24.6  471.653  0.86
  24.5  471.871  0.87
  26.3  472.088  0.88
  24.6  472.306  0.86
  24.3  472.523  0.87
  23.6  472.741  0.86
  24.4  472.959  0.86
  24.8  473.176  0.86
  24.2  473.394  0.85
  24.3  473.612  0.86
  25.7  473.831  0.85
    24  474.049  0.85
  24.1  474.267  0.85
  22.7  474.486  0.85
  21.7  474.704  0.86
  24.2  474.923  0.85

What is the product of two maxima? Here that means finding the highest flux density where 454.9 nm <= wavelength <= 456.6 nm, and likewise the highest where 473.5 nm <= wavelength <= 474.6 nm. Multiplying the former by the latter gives 709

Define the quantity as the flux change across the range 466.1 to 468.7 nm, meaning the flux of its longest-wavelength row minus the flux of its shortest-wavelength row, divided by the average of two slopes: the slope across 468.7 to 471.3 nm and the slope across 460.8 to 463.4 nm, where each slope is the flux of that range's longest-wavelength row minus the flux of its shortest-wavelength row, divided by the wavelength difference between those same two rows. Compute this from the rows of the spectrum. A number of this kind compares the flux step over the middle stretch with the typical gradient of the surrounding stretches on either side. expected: 1.5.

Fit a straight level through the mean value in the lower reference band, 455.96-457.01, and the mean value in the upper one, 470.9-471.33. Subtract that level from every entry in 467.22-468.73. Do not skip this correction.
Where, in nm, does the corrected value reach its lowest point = 468.407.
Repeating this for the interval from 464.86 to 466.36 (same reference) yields 465.825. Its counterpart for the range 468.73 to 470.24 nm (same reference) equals 469.270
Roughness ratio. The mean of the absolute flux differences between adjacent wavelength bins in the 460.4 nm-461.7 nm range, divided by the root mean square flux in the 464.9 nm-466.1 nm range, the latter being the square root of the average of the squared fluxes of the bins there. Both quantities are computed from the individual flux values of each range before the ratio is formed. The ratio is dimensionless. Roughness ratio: 0.051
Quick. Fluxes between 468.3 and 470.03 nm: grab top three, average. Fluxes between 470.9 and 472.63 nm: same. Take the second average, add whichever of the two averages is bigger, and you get 57.1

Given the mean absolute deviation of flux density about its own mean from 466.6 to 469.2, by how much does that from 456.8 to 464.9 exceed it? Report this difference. -0.44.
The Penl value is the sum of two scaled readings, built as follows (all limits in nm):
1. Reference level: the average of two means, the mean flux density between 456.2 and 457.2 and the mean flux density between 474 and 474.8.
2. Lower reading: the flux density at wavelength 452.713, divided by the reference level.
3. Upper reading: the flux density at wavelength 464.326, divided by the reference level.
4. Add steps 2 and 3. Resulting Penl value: 2.1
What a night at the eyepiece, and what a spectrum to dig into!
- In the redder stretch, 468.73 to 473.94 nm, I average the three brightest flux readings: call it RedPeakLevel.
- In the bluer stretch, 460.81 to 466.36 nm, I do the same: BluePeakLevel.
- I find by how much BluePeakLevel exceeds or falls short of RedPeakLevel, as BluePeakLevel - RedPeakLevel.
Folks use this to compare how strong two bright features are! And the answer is -13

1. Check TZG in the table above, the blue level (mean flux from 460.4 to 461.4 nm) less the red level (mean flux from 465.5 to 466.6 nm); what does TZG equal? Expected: 2.5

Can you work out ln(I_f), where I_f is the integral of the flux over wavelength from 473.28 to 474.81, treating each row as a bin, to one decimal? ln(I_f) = 3.6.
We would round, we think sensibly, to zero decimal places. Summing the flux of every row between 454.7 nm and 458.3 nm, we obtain 435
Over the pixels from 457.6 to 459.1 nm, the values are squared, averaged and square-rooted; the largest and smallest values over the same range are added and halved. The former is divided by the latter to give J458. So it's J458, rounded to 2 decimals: 1.01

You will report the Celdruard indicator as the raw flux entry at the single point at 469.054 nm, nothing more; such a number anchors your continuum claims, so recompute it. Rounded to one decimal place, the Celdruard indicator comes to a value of 21.0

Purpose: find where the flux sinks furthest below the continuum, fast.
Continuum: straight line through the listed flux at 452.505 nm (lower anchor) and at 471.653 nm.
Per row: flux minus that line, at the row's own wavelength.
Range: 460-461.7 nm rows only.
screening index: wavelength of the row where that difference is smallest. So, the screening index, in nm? 460.705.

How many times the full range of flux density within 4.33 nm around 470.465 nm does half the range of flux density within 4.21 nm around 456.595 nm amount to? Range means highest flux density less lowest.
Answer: 0.1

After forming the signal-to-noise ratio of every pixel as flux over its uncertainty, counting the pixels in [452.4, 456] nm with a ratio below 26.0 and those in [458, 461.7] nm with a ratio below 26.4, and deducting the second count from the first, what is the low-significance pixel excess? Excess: 3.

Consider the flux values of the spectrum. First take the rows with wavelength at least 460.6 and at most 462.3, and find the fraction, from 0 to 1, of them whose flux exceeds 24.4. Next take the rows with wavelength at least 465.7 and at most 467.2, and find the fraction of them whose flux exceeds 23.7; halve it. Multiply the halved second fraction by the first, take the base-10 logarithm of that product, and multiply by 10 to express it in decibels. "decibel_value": -12.0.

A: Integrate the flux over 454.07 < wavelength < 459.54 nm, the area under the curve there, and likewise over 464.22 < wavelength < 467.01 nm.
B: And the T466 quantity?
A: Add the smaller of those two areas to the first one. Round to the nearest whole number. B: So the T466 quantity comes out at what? 205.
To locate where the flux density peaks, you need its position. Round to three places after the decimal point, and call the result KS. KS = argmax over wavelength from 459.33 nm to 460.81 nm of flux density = 459.646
